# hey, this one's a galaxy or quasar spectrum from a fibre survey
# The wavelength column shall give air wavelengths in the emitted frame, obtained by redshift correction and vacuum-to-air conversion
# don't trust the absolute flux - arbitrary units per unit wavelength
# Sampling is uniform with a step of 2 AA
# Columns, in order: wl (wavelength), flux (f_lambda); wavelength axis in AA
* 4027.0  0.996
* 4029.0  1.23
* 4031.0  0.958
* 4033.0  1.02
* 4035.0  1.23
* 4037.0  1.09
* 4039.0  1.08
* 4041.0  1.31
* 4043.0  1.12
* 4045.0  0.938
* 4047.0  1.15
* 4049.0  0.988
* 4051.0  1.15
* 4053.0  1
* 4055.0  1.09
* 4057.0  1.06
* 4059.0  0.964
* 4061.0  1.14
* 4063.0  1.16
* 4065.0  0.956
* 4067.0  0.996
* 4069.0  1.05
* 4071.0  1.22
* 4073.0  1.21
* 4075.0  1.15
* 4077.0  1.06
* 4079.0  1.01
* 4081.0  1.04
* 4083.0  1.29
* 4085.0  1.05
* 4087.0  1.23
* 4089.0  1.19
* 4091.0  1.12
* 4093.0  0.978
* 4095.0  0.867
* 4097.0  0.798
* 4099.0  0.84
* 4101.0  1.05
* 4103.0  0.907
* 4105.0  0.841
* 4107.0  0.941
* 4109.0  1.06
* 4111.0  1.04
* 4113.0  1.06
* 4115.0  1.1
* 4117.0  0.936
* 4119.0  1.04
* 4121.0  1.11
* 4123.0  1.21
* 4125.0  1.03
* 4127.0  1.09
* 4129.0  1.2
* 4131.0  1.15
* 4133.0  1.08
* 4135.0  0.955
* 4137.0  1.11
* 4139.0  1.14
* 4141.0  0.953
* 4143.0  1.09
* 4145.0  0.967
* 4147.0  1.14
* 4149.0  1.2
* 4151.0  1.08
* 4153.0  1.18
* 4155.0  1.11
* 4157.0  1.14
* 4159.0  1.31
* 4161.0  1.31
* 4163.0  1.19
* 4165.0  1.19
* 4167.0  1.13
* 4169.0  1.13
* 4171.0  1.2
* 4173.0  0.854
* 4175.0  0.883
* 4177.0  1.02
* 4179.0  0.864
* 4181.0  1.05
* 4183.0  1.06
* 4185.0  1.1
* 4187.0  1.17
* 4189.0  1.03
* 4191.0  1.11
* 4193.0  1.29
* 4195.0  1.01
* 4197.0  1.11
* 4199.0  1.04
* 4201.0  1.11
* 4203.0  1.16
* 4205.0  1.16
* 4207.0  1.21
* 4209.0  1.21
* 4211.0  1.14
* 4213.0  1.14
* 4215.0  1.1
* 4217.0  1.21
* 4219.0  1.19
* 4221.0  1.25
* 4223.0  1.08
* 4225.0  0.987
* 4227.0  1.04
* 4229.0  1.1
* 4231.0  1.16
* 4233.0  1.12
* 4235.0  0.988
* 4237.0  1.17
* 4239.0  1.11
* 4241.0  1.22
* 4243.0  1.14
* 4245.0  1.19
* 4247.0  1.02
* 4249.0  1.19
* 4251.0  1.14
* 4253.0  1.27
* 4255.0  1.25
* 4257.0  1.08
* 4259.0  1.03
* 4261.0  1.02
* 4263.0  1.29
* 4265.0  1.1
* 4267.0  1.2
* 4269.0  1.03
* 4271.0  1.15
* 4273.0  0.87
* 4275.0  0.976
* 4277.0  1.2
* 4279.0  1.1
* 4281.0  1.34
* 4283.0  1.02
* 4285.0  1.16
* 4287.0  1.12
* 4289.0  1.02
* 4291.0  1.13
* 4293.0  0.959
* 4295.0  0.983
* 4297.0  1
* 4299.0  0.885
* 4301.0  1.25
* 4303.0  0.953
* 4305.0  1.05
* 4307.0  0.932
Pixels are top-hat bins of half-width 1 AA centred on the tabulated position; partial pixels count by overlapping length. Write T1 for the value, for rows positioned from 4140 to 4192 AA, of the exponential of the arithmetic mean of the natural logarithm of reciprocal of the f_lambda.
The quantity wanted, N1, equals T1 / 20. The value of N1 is 0.0460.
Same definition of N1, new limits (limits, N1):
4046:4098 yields 0.0468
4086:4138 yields 0.0486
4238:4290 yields 0.0447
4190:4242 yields 0.0443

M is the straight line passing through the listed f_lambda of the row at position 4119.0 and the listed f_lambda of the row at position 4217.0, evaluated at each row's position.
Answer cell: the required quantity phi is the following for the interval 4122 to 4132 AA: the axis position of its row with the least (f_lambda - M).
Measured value 4125.0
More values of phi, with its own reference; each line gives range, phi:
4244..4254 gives 4247.0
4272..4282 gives 4273.0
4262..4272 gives 4269.0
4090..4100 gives 4097.0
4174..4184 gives 4179.0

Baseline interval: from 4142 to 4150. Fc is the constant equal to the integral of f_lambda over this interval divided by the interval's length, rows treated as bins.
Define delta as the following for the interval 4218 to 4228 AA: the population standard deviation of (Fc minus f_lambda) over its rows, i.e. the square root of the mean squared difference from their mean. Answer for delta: 0.097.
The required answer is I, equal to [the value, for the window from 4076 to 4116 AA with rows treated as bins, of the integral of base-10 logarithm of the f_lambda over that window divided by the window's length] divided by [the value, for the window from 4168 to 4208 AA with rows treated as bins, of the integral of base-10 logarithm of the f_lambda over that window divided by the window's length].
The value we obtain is 0.22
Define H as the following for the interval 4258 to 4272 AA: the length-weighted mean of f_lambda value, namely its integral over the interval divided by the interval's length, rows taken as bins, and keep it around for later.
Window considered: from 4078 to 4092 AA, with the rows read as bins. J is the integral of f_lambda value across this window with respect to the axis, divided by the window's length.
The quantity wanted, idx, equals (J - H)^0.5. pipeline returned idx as 0.13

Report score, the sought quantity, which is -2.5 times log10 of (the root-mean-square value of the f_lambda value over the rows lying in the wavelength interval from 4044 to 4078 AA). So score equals -0.083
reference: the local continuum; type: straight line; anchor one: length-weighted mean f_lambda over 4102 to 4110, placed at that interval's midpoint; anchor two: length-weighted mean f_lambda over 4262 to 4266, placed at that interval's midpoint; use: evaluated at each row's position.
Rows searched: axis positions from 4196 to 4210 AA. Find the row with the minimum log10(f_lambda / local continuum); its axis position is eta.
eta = 4199.0 AA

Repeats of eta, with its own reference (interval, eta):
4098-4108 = 4105.0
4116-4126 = 4117.0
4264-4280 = 4273.0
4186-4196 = 4195.0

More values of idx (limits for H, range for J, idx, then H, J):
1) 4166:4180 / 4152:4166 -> 0.44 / 1.01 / 1.20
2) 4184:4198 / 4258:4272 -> 0.00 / 1.12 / 1.12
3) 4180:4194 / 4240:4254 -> 0.23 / 1.12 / 1.17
